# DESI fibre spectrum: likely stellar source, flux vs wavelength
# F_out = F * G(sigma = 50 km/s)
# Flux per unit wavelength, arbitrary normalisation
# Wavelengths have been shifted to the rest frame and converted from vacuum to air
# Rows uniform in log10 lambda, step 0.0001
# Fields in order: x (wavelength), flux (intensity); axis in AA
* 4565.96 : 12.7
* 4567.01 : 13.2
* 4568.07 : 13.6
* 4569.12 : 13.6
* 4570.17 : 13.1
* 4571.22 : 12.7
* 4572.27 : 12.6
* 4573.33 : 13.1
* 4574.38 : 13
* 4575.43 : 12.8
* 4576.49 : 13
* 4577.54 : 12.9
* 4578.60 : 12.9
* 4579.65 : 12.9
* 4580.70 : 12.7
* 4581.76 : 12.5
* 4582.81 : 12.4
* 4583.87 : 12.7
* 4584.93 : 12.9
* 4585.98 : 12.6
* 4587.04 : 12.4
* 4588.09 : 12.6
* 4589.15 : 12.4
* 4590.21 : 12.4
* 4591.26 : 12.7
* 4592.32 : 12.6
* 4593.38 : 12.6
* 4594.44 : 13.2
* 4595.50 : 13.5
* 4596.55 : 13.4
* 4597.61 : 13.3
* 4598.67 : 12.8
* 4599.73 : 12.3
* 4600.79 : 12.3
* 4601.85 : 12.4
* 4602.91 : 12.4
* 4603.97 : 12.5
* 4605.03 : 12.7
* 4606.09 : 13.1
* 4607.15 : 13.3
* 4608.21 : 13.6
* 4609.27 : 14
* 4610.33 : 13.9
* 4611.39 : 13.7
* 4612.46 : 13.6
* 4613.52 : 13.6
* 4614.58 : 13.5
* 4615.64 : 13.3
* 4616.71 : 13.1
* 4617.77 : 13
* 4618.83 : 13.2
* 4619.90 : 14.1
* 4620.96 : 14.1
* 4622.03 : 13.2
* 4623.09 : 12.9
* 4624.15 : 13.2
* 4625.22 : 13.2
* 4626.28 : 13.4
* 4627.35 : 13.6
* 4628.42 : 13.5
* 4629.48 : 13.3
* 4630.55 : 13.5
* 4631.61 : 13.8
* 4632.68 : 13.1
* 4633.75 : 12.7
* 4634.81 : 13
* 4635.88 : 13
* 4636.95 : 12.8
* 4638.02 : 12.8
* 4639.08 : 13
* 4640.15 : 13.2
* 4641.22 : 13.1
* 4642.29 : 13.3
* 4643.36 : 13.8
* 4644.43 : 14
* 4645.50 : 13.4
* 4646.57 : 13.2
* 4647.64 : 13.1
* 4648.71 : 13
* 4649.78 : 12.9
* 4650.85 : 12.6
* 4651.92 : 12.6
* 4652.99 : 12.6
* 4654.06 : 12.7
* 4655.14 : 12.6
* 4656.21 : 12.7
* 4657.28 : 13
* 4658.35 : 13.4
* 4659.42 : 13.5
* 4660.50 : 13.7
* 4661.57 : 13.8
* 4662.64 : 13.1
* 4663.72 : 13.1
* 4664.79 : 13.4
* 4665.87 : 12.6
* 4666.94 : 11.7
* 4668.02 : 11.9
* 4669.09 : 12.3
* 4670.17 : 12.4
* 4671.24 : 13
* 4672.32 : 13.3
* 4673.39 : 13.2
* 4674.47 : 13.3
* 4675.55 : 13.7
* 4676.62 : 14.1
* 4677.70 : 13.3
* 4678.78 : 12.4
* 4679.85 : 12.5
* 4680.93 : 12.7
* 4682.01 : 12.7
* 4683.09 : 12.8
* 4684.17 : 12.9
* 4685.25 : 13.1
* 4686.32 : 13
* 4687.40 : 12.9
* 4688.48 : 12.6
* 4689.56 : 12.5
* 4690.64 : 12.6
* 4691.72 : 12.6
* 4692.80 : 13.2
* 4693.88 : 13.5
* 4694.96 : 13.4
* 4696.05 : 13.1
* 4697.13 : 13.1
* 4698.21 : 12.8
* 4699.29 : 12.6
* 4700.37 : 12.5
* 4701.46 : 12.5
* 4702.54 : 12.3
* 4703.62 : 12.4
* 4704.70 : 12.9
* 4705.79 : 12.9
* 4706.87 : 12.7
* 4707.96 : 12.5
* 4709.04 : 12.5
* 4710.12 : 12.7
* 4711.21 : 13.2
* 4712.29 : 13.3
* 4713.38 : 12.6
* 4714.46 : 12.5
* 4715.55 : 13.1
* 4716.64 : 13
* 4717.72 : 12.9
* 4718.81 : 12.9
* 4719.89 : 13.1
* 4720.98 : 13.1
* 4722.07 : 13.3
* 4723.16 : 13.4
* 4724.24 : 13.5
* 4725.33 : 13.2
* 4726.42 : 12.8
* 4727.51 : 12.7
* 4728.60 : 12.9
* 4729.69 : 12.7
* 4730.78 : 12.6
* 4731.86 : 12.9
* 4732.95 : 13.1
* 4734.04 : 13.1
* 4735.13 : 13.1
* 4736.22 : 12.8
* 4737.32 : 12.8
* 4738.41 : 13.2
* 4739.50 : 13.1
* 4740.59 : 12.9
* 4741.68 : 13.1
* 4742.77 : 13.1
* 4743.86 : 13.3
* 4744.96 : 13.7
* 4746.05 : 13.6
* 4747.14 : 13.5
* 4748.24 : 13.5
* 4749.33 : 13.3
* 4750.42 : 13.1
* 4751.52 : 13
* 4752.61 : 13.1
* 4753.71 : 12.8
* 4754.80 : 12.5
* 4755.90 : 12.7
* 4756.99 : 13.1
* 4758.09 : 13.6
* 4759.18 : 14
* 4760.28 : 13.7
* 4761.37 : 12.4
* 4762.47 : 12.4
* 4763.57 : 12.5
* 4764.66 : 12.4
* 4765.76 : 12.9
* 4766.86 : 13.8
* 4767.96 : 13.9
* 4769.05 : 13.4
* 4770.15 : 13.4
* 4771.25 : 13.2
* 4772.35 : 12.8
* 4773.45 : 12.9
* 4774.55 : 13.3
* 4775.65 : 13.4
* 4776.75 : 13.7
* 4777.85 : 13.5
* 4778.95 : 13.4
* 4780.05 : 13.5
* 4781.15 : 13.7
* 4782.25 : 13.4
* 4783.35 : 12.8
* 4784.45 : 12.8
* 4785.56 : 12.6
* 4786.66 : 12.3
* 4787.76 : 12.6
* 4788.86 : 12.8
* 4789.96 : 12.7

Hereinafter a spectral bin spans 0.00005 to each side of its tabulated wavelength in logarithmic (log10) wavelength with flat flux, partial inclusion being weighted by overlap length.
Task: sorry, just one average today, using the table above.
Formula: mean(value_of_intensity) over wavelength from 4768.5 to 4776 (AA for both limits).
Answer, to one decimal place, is 13.2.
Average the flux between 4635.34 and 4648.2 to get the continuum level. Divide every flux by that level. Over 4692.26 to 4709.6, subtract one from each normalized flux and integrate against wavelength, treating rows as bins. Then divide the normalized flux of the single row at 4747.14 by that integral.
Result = -1.9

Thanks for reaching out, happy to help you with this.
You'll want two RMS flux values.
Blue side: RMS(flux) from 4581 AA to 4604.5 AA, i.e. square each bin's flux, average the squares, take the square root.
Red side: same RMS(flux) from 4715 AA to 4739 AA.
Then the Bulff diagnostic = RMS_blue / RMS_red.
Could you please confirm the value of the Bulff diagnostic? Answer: 0.97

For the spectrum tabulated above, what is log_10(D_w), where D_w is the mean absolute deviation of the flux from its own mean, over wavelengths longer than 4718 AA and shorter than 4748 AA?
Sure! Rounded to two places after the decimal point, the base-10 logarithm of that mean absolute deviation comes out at -0.66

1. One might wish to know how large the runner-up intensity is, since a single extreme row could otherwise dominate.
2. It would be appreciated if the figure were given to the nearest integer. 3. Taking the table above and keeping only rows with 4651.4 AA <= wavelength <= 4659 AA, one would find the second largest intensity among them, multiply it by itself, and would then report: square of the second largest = 169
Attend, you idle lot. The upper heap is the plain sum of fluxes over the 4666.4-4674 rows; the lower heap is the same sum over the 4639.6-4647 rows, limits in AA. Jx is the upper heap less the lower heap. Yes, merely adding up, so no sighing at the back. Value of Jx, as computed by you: -6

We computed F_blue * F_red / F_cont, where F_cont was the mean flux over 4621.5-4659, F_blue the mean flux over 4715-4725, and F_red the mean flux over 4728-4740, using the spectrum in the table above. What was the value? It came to 13.0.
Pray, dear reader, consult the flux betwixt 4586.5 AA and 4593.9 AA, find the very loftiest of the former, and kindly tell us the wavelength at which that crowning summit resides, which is 4591.26 AA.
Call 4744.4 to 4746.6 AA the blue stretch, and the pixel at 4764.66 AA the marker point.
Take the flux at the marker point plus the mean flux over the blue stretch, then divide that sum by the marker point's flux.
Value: 2.10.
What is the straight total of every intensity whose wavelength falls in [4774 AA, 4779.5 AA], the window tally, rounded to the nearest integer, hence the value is 67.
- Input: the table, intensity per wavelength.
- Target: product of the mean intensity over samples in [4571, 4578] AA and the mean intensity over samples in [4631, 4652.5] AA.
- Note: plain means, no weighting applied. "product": 169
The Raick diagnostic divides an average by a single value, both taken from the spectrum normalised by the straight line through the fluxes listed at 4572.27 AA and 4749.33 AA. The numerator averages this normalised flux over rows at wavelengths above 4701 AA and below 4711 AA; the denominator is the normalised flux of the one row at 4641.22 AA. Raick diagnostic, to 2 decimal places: 0.94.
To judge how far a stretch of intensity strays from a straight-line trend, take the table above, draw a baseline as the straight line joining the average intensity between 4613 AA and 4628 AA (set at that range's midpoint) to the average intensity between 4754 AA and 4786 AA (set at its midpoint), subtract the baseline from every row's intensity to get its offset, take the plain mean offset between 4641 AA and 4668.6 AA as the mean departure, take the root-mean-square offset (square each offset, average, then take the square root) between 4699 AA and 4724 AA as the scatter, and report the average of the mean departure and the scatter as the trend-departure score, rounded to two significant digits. 0.12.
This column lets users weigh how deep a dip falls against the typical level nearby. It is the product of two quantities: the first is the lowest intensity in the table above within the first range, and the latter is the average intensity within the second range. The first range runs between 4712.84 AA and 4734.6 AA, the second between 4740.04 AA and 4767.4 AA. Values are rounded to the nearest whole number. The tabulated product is 164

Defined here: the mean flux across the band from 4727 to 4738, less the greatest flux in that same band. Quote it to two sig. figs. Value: -0.23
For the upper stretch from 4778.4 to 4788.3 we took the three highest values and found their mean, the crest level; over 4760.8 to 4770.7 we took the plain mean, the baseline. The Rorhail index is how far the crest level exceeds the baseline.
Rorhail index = 0.5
